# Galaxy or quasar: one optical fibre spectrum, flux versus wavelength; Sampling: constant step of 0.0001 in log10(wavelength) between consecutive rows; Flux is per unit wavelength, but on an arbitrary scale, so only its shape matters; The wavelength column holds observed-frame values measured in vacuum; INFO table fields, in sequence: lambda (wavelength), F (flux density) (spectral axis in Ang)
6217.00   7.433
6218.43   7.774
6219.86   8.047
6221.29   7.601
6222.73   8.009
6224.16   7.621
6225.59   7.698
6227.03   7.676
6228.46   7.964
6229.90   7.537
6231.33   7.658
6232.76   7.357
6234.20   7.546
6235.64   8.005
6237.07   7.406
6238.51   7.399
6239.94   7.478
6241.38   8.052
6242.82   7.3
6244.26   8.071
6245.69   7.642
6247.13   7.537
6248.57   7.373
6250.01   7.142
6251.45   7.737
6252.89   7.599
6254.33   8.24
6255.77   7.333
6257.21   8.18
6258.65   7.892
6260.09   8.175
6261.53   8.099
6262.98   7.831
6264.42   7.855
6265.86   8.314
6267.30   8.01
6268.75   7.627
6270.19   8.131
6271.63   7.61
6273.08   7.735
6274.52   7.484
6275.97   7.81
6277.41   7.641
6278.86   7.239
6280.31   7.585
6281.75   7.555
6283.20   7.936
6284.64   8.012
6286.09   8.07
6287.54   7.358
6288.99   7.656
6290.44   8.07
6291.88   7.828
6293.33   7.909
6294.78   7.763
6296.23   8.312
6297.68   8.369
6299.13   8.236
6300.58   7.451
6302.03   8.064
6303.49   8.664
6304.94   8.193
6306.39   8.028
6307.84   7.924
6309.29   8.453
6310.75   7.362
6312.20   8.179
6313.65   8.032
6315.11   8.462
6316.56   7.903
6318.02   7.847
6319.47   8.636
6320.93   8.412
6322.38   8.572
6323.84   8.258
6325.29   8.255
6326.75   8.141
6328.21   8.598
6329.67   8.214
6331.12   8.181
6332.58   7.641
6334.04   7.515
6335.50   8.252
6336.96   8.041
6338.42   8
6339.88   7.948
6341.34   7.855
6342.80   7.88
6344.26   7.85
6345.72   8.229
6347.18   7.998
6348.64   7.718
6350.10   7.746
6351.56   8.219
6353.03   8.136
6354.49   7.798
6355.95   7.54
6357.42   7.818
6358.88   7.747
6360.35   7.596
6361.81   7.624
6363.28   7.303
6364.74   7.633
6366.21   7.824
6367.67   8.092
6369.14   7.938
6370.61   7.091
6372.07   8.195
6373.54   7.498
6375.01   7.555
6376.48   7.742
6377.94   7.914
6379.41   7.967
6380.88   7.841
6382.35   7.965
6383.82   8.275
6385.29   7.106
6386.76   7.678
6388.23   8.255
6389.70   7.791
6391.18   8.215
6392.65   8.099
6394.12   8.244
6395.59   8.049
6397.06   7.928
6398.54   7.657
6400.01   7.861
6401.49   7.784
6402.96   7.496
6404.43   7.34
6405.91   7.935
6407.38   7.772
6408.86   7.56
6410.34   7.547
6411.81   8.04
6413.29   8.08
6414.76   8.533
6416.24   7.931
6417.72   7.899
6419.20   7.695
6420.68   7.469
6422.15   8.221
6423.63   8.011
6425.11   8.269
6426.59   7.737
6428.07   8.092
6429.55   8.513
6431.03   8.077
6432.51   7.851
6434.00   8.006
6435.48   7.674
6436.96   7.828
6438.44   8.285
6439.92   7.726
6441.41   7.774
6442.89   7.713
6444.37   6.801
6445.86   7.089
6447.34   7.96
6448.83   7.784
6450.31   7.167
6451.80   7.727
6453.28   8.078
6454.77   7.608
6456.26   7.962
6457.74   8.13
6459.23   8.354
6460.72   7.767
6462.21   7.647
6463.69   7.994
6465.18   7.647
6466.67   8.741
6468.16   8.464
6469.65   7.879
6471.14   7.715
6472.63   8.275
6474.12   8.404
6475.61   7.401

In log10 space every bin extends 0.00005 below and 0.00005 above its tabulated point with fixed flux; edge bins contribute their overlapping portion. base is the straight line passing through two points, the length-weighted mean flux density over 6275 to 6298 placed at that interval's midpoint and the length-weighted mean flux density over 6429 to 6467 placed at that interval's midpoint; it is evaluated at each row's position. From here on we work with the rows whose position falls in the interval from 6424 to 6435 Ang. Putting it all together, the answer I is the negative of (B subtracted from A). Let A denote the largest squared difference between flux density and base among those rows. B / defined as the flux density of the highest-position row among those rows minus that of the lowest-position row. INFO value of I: -0.73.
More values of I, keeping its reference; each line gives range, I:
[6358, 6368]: 0.08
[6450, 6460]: 0.75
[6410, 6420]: -0.35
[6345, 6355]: -0.60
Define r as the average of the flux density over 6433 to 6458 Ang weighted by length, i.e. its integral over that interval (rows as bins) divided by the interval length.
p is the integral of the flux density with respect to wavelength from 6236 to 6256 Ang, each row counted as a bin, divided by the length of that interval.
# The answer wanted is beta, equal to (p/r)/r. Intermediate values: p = 7.61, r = 7.72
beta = 0.128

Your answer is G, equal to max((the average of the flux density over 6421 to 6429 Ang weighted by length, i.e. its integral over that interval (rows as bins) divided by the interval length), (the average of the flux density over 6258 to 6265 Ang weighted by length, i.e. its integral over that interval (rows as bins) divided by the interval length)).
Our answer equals 8.1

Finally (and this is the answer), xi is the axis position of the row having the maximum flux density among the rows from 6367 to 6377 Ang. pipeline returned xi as 6372.07 Ang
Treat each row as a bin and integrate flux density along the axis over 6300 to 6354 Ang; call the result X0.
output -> 436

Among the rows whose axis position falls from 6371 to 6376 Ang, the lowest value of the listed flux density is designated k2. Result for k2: 7.498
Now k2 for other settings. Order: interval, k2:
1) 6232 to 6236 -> 7.357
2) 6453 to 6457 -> 7.608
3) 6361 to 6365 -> 7.303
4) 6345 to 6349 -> 7.718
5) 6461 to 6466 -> 7.647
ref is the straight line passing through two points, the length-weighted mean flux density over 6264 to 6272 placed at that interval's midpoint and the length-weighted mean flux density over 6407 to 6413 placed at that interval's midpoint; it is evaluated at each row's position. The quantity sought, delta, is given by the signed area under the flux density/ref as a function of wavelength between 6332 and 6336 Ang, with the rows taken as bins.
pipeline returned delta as 3.96 Ang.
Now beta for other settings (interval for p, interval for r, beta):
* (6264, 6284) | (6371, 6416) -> 0.126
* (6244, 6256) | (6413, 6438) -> 0.119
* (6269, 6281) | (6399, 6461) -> 0.125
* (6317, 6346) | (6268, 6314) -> 0.131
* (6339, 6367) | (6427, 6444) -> 0.124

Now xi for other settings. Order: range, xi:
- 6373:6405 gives 6383.82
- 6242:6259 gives 6254.33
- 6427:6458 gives 6429.55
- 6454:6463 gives 6459.23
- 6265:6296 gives 6265.86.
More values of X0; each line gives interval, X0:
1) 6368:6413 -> 352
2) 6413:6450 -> 291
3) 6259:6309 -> 395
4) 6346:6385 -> 304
